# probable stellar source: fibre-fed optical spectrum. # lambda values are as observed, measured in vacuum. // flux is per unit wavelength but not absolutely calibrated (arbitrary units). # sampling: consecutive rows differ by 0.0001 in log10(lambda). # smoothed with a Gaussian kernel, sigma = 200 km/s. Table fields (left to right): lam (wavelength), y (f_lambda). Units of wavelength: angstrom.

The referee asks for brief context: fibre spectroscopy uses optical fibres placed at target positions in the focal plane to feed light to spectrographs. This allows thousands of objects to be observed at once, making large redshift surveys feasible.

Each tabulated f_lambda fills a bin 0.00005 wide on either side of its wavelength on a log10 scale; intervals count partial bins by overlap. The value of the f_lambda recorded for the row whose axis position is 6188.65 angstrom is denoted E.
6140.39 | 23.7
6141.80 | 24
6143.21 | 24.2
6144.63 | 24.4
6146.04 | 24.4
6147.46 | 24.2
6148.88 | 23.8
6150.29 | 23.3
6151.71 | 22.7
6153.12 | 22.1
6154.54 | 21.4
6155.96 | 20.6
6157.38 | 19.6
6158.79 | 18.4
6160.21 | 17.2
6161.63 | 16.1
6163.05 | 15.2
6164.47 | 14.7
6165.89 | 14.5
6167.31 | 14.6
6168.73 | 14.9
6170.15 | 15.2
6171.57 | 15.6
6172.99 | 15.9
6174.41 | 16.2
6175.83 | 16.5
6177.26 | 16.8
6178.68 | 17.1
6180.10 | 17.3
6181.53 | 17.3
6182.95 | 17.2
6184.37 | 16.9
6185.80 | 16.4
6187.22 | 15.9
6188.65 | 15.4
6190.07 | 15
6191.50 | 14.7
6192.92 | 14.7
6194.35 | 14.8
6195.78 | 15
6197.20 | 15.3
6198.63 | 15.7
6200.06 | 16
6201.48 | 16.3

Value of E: 15.4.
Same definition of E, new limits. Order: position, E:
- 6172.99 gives 15.9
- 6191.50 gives 14.7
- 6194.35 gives 14.8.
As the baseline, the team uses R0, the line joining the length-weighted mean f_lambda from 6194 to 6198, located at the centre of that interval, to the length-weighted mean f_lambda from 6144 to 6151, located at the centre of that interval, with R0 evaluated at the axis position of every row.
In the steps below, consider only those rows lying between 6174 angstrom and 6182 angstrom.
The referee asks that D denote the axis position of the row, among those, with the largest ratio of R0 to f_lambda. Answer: 6174.41 angstrom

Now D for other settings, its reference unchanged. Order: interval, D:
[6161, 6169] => 6165.89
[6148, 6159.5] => 6158.79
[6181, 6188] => 6187.22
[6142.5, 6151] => 6143.21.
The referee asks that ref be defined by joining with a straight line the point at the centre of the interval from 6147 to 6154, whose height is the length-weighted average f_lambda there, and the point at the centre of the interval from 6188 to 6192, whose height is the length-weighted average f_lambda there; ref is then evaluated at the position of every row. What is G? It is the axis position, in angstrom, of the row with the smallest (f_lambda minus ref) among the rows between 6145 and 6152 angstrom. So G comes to 6151.71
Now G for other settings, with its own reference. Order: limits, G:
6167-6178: 6167.31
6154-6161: 6160.21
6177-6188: 6177.26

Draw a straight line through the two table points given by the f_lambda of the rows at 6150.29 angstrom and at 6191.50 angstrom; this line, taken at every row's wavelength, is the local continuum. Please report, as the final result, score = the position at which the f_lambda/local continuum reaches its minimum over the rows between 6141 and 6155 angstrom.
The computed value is 6154.54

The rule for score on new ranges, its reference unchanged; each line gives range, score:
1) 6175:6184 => 6175.83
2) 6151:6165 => 6164.47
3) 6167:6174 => 6167.31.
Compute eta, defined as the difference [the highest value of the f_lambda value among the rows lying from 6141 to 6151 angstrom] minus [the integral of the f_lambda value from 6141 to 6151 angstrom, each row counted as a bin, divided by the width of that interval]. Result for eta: 0.35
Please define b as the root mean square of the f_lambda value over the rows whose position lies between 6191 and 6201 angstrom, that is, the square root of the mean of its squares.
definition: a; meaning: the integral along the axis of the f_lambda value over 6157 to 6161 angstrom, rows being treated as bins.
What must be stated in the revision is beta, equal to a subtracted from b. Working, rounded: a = 73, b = 15.2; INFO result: -58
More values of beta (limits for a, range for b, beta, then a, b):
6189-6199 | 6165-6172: -135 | 150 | 15.0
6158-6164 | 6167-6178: -84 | 100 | 15.7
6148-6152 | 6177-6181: -76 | 93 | 17.1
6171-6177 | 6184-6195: -81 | 97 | 15.5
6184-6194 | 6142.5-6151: -131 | 155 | 24.1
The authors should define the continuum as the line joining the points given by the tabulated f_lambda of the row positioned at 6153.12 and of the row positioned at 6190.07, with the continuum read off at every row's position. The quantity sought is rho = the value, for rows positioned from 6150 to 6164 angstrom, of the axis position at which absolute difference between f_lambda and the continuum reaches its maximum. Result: 6163.05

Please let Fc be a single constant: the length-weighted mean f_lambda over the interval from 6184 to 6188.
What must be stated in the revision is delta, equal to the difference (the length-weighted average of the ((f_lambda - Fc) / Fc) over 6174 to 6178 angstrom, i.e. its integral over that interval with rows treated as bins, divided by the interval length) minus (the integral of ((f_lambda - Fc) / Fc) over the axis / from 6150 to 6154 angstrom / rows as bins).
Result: -1.5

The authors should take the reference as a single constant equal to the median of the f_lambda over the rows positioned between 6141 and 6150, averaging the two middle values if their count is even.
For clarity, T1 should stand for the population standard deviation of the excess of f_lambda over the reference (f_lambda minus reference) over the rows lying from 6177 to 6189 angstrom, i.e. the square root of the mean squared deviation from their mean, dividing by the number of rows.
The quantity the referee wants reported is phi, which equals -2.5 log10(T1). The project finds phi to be 0.50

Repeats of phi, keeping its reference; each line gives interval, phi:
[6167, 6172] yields 1.08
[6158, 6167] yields -0.37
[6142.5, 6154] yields 0.24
